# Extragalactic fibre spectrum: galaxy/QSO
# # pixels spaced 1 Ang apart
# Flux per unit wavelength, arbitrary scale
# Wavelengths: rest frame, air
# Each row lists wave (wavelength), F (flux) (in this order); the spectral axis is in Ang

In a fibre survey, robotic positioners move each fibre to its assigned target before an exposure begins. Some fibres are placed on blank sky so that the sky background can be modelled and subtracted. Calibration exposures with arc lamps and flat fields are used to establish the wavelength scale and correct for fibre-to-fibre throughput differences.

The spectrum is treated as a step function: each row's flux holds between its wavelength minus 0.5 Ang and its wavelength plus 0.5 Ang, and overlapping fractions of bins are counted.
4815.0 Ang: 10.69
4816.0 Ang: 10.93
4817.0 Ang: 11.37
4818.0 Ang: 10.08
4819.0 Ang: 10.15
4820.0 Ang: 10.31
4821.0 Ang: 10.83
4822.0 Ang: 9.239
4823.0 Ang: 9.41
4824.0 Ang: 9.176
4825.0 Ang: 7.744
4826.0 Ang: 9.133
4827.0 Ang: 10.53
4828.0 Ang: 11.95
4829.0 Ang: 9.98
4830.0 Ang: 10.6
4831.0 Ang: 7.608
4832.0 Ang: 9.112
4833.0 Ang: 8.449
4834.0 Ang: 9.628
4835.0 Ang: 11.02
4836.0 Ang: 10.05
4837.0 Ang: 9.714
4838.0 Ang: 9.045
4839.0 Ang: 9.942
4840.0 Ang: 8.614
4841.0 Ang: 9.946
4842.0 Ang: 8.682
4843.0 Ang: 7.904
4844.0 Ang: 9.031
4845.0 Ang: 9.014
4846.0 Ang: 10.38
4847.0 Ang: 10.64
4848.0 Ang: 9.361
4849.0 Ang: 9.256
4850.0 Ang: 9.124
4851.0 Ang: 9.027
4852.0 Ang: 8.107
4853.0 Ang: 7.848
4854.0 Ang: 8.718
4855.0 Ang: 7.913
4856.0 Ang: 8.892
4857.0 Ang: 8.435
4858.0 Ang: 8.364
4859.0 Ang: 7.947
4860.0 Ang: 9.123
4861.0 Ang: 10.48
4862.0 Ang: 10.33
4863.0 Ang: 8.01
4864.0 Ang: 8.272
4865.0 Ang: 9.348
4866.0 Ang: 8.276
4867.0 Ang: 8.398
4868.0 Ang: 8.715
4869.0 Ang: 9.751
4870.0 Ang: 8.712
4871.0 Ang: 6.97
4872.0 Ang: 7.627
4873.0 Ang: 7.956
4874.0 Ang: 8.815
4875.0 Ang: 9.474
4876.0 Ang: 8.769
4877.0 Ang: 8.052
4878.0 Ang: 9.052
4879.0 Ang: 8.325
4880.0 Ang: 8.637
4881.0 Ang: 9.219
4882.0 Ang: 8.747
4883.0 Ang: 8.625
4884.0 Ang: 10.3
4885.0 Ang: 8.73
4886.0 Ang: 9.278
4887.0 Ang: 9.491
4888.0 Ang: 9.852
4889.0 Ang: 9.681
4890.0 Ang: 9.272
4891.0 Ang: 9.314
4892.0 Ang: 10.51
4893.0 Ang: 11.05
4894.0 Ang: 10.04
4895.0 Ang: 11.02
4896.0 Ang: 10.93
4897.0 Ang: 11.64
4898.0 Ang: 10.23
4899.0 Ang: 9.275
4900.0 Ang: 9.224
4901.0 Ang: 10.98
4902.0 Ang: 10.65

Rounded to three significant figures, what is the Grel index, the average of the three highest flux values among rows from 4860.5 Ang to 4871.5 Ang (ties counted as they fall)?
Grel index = 10.2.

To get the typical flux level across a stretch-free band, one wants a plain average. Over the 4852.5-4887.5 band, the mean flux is 8.7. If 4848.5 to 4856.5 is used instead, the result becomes 8.6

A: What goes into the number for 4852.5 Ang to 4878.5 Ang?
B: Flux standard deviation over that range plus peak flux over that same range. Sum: 11.3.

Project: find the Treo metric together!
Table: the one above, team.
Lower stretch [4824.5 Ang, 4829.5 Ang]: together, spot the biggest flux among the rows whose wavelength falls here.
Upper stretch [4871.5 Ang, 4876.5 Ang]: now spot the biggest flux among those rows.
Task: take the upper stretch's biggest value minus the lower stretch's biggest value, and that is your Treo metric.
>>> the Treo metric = -2.5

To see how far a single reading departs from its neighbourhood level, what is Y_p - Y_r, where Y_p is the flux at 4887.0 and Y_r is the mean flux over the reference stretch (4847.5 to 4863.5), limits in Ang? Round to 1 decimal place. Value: 0.7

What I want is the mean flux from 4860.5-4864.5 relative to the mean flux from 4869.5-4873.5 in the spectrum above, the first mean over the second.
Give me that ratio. 1.19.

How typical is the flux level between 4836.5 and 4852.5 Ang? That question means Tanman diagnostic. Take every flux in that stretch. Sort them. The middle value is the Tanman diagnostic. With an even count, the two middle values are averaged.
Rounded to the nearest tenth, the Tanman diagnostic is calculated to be 9.1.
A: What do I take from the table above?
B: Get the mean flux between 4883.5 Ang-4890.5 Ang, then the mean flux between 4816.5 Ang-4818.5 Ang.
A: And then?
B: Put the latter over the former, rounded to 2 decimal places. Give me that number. 1.13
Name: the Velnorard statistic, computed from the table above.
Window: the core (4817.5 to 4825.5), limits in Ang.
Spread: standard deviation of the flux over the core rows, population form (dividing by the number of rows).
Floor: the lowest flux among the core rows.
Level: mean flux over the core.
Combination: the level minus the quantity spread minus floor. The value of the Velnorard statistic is 16.5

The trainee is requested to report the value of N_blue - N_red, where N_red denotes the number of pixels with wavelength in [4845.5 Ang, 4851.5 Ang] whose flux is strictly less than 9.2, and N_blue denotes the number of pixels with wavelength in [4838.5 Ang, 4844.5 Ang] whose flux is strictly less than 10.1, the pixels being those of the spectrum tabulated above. 4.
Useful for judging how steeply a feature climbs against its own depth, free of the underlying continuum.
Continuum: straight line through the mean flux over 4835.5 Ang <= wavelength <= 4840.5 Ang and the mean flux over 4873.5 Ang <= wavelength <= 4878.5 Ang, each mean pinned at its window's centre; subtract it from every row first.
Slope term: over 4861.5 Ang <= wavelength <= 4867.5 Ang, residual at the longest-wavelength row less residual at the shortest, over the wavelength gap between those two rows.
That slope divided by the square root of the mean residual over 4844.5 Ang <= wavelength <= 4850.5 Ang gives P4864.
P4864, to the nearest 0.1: -0.7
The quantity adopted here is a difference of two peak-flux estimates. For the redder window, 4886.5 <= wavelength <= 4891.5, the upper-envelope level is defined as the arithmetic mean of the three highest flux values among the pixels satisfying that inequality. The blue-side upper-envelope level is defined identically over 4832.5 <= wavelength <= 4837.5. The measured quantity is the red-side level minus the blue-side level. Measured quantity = -0.6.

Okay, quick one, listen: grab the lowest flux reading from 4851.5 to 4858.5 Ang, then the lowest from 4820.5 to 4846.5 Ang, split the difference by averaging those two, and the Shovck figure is 7.73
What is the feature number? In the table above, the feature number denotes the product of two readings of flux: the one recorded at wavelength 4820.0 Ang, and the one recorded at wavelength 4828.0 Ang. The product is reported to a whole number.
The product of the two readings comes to 123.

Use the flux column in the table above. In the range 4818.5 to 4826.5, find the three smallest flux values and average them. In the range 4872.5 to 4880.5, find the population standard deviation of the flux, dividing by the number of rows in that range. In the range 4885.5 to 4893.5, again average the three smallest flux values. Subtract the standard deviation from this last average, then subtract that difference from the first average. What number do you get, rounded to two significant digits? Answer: -0.13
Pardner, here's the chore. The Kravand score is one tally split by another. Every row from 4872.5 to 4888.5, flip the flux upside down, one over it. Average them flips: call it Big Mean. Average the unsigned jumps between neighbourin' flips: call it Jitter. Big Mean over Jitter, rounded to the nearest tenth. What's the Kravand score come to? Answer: 12.9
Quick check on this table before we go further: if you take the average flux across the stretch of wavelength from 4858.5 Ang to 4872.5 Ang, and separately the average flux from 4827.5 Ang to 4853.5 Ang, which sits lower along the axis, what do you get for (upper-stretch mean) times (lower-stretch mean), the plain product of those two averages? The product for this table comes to 82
